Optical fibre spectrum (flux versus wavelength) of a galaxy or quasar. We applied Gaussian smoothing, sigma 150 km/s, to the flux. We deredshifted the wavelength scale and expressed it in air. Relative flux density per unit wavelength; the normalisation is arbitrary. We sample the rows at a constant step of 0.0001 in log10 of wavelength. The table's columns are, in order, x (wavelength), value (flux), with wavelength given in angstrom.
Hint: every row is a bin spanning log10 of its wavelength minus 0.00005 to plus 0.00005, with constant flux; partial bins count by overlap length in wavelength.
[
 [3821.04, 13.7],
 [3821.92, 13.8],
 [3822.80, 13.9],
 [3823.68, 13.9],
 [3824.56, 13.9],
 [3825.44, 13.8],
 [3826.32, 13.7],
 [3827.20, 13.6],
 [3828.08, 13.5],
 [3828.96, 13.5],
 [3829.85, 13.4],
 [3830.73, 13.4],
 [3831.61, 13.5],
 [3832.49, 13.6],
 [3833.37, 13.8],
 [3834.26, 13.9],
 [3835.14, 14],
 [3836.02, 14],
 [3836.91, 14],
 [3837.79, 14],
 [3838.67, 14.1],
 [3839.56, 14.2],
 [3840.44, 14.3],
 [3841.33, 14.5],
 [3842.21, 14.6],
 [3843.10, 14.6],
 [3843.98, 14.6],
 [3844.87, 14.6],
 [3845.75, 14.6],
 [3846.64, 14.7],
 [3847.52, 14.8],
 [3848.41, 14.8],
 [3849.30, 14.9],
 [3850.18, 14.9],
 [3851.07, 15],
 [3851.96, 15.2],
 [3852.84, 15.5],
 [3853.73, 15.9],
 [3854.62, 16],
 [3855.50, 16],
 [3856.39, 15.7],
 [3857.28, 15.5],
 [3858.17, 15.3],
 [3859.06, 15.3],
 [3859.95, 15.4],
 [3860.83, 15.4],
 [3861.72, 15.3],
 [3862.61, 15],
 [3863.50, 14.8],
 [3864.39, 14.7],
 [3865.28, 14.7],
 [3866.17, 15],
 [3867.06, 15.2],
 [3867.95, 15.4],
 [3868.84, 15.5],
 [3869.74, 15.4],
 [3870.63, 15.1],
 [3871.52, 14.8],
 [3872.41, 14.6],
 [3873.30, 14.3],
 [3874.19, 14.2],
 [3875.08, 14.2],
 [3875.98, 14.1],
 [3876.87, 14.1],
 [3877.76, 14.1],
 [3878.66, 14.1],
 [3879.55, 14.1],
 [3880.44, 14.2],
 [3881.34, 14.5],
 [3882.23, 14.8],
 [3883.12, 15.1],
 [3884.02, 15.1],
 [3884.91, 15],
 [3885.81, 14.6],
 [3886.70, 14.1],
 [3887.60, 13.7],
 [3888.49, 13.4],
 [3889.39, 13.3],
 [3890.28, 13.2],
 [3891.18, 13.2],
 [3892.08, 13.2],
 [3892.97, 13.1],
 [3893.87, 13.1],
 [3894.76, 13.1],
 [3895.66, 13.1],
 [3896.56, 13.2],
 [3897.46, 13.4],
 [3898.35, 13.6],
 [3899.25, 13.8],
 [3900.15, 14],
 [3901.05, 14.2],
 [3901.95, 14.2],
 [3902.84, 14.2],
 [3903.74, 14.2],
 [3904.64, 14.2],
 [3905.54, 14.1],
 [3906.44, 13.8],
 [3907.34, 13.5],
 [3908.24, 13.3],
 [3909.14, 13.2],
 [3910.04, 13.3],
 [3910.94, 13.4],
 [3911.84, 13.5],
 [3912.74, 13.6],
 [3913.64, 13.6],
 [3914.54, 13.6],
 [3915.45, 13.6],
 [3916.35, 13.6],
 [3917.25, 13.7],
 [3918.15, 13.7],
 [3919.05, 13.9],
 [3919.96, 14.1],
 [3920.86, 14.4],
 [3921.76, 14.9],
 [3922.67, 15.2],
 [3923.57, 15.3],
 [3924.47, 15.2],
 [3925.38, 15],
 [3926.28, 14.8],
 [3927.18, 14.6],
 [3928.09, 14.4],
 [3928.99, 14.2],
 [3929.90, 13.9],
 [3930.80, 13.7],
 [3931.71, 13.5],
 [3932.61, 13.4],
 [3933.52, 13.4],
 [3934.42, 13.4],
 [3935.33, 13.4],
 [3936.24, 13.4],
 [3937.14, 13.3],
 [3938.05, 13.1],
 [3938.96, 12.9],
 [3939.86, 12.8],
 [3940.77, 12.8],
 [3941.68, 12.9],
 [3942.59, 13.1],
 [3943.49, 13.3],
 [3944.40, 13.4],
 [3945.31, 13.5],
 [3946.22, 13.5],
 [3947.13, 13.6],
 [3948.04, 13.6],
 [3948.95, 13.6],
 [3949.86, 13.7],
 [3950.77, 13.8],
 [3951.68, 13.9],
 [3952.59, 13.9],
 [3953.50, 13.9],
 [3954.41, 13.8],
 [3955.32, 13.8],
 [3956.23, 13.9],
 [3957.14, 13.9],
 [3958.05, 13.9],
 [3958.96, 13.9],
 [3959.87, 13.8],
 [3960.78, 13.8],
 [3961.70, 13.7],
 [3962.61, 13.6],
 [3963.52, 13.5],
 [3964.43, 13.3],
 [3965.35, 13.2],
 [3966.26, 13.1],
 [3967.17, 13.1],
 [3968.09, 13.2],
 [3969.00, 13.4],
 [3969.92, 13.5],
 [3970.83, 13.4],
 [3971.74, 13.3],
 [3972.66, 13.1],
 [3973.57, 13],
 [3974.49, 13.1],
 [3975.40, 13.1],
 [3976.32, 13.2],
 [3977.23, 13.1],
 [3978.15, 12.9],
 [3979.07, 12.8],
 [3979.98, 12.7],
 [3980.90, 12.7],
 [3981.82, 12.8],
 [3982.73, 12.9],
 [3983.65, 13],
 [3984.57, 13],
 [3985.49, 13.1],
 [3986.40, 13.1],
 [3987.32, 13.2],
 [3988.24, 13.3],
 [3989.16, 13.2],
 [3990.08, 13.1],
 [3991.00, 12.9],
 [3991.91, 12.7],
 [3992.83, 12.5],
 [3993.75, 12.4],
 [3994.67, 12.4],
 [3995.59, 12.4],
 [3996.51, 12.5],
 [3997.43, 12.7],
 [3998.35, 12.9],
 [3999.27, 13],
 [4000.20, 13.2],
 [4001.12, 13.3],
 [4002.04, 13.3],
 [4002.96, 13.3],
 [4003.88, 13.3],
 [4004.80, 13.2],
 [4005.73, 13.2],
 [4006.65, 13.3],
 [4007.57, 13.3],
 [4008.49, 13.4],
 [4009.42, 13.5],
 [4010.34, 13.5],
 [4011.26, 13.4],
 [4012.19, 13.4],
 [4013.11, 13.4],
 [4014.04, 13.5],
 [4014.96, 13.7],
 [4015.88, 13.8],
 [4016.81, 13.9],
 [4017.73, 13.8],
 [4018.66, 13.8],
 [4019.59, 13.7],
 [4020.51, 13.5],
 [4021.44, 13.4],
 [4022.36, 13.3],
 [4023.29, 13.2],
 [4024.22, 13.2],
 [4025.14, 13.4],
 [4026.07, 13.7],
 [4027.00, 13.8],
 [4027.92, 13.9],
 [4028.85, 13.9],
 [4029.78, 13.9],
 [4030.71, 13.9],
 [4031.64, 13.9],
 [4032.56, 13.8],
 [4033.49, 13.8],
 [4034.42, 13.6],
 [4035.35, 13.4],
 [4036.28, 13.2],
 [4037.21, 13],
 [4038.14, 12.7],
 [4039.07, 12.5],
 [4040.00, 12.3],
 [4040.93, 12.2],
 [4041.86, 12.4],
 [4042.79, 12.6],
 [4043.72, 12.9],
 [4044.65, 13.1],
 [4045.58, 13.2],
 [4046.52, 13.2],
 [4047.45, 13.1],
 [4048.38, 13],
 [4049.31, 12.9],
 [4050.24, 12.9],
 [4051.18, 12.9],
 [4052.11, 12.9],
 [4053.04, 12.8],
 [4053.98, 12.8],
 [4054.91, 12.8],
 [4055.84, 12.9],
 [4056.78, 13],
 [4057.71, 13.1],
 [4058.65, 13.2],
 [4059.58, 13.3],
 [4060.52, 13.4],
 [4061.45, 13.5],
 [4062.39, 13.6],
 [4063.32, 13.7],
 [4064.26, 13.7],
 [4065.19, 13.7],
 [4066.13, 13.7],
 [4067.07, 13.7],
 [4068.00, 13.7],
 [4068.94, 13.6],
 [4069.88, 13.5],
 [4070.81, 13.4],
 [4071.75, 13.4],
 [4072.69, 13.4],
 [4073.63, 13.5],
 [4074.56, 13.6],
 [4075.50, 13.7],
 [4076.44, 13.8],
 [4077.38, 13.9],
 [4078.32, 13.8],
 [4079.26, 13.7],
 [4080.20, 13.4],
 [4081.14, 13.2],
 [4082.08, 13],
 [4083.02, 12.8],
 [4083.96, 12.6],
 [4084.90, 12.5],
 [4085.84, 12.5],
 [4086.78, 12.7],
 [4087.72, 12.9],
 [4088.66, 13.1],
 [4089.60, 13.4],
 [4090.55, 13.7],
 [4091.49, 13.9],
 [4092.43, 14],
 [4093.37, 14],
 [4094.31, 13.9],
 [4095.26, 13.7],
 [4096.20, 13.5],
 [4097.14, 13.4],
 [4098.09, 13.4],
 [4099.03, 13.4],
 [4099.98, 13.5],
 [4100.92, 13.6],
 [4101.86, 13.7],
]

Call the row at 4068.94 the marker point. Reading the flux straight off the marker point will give 13.6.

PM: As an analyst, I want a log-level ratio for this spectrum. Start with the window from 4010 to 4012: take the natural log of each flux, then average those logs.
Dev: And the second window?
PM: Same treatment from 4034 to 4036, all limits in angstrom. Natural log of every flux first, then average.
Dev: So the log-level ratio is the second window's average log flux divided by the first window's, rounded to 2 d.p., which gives 1.00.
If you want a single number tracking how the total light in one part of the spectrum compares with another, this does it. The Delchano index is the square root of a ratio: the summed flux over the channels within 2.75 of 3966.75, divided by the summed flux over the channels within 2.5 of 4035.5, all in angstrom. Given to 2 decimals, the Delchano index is 1.09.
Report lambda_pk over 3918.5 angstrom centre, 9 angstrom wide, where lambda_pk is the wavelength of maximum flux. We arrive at 3922.67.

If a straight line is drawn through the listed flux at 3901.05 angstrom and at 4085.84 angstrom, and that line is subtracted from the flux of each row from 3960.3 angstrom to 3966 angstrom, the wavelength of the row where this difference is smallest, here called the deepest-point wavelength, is 3965.35 angstrom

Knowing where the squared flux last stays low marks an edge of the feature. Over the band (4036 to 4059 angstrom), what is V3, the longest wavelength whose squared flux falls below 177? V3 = 4058.65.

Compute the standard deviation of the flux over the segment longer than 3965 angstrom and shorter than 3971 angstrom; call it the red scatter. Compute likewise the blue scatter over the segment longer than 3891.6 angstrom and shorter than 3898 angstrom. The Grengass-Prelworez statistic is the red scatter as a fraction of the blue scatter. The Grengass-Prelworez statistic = 1.4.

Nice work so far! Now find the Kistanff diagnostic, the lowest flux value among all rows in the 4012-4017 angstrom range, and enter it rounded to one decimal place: 13.4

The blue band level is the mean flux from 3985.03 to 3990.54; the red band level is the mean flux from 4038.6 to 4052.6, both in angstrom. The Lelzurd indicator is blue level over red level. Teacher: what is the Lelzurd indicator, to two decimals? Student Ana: 1.03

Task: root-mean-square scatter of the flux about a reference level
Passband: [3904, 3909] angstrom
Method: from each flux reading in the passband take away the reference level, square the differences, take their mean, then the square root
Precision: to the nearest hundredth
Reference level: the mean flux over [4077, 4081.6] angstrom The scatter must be 0.39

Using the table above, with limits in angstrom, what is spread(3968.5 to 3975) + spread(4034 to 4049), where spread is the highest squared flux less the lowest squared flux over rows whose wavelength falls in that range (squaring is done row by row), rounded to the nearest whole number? 49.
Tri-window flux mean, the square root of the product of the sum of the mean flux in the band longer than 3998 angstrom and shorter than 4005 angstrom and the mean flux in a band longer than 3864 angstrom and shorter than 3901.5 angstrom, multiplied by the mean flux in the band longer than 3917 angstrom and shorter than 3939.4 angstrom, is 19.6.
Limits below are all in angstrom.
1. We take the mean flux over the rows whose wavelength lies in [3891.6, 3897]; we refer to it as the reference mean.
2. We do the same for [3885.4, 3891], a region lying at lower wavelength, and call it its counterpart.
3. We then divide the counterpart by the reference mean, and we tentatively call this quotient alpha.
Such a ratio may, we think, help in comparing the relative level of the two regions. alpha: 1.04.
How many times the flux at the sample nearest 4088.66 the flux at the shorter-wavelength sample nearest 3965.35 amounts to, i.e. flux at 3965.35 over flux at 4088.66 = 1.01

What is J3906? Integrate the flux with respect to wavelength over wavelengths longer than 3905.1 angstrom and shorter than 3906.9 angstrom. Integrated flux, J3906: 25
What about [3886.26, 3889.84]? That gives 49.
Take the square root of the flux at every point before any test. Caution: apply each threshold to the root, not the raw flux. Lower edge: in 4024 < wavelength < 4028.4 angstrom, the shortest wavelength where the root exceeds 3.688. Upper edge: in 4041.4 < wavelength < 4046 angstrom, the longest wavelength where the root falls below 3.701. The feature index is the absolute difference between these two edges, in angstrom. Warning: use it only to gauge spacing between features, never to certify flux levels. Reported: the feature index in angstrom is 19.5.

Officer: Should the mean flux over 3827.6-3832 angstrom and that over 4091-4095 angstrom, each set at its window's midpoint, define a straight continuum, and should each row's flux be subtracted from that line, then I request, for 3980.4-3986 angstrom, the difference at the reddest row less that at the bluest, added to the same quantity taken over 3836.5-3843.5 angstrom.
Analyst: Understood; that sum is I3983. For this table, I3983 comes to -1.0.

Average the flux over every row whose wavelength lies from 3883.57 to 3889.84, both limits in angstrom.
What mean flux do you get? 14.2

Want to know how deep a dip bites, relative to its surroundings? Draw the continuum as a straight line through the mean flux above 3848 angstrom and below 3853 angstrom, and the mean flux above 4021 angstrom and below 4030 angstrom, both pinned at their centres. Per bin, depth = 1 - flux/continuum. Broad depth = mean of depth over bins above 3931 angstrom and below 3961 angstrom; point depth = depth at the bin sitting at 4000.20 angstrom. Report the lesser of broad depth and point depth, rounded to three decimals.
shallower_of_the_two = 0.042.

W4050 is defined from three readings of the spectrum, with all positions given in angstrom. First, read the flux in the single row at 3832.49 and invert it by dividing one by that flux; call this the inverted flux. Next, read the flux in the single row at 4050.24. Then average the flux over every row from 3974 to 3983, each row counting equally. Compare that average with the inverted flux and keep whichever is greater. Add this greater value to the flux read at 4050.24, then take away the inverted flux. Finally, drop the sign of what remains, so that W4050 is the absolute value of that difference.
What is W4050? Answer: 25.8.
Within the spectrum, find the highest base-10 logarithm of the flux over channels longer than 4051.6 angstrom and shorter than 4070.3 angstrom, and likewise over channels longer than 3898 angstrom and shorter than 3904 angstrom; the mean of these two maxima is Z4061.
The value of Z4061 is 1.14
